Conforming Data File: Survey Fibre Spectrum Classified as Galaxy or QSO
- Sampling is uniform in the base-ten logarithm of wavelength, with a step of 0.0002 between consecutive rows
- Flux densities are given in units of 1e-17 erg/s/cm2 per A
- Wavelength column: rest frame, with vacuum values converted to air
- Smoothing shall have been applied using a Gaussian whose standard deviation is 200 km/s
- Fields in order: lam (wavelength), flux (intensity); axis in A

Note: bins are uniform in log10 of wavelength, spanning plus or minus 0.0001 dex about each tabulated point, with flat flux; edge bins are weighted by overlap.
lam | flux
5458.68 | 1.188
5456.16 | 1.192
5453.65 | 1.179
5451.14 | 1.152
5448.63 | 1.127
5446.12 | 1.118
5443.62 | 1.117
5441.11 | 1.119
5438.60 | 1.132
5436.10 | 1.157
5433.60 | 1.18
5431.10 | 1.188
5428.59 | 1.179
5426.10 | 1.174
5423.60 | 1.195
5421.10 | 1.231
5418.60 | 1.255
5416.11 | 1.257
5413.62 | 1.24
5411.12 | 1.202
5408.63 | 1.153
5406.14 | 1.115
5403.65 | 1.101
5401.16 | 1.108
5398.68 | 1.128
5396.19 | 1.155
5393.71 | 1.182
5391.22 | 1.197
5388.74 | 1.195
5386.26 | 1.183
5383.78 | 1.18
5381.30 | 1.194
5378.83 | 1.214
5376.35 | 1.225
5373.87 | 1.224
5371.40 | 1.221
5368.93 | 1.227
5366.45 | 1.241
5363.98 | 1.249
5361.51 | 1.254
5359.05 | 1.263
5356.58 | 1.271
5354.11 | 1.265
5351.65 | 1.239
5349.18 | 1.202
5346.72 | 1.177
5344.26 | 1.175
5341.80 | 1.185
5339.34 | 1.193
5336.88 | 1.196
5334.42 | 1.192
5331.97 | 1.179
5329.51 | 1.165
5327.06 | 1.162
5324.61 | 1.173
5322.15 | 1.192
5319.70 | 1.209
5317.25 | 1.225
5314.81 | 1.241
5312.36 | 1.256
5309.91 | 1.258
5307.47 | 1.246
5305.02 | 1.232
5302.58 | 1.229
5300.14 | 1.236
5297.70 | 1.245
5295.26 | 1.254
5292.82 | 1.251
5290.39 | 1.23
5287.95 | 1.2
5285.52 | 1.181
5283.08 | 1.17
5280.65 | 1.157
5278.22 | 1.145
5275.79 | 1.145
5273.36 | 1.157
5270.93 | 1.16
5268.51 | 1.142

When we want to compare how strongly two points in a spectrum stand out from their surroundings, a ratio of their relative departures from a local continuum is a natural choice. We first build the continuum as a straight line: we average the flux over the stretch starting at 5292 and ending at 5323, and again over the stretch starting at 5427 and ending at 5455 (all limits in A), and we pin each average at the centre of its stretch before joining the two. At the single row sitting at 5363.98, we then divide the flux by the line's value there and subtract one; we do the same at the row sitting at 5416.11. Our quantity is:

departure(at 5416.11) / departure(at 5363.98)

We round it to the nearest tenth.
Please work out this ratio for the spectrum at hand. 1.9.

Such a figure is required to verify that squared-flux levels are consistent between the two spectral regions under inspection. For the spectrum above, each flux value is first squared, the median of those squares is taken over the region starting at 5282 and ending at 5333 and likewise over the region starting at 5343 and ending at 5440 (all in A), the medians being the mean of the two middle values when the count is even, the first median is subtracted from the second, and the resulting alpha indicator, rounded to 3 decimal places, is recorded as -0.082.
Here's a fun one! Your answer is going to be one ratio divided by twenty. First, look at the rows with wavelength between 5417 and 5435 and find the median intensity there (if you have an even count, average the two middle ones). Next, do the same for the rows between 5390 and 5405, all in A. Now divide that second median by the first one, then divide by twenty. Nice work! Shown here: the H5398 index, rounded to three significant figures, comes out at 0.0480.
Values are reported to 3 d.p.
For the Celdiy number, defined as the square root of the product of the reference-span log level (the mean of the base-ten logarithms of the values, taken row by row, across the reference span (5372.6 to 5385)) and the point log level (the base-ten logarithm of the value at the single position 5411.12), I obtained 0.081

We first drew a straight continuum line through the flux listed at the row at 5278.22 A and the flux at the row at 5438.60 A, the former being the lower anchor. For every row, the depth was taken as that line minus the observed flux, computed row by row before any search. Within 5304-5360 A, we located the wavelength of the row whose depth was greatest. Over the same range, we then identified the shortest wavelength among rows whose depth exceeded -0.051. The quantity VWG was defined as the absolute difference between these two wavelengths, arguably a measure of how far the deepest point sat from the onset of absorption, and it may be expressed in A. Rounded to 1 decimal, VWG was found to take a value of 4.9 A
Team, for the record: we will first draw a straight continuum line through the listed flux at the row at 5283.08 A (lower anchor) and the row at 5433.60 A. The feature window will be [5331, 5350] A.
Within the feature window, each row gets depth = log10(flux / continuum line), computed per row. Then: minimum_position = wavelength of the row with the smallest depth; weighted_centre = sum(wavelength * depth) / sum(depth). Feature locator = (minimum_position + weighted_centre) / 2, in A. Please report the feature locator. 5342.4 A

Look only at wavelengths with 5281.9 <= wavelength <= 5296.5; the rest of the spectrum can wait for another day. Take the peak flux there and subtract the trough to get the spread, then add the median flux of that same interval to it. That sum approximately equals 1.299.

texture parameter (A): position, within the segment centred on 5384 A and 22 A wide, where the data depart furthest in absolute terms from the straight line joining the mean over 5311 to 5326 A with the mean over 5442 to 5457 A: 5376.35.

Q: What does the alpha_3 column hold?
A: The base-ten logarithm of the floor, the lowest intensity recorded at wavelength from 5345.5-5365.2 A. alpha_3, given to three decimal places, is 0.071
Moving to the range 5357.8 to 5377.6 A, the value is 0.087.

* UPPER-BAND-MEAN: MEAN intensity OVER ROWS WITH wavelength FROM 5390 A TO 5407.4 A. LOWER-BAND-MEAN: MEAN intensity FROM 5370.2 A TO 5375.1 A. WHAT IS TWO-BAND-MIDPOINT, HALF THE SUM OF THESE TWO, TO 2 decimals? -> 1.18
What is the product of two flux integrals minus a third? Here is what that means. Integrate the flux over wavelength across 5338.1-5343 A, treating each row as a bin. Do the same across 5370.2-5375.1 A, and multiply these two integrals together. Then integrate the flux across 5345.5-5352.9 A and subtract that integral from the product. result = 26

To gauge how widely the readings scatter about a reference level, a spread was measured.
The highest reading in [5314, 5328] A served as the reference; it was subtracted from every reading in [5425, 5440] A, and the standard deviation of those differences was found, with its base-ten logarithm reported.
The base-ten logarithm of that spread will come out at -1.7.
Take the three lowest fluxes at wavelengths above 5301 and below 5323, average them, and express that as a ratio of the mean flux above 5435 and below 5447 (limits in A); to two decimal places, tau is 1.07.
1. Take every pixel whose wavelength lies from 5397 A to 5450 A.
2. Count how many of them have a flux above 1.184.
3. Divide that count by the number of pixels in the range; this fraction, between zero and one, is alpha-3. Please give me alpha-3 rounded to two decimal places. 0.33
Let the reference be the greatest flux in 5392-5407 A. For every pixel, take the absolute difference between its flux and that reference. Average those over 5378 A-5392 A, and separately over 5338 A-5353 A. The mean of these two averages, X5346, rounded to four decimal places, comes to 0.0148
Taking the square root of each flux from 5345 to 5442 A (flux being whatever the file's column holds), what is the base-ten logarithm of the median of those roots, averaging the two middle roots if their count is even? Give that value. 0.039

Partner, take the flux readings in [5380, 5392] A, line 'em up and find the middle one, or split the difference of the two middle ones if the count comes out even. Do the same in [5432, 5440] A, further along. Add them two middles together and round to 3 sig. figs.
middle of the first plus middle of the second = 2.35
